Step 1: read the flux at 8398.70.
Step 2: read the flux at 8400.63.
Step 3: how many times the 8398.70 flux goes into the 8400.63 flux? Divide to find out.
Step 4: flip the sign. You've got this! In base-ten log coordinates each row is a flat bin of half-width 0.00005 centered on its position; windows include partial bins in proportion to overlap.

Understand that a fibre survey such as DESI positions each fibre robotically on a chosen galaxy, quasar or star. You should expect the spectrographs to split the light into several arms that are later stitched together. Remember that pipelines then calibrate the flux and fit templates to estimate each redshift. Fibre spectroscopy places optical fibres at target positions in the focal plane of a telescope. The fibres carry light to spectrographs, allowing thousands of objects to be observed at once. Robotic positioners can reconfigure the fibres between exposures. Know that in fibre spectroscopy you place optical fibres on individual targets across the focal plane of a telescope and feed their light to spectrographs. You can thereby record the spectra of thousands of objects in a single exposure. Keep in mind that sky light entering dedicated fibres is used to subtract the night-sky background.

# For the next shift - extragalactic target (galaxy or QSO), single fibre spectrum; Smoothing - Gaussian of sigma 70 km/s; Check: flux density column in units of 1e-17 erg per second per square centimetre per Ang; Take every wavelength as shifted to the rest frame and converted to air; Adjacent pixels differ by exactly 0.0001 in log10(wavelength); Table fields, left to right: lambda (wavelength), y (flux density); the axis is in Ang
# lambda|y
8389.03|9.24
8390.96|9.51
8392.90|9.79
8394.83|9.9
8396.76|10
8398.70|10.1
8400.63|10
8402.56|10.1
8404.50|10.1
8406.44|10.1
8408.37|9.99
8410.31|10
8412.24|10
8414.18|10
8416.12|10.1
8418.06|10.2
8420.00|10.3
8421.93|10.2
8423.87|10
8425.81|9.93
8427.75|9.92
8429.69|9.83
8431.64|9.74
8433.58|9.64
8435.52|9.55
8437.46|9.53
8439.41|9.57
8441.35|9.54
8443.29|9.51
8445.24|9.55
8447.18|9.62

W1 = -0.99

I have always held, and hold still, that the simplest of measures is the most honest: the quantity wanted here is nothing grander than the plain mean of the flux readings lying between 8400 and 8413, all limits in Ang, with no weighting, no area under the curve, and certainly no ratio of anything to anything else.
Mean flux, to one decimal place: 10.0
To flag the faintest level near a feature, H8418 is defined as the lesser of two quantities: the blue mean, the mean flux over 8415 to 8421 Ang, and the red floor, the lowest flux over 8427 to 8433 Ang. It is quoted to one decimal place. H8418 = 9.7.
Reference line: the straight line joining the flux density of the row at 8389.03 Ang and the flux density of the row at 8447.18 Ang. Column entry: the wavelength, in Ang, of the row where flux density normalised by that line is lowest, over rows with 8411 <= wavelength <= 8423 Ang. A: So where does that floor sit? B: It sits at 8414.18 Ang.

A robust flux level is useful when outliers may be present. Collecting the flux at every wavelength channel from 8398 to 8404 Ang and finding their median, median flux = 10.1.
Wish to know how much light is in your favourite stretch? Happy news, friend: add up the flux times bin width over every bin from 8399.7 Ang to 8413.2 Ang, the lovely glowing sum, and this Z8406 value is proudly 136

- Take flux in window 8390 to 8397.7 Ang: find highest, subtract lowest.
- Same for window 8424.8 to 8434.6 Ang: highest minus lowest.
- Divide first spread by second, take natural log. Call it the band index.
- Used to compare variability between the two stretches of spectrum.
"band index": 0.5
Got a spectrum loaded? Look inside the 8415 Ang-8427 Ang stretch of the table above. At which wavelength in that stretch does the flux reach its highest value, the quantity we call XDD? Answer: 8420.00 Ang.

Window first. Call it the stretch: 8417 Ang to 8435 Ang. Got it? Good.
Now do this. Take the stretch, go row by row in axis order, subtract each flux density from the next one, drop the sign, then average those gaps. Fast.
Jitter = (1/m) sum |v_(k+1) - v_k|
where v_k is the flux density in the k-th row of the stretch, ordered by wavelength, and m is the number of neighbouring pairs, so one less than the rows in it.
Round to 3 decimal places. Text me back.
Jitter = 0.095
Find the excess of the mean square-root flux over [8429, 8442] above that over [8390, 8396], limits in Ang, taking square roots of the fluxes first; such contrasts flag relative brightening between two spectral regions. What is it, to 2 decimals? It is -0.02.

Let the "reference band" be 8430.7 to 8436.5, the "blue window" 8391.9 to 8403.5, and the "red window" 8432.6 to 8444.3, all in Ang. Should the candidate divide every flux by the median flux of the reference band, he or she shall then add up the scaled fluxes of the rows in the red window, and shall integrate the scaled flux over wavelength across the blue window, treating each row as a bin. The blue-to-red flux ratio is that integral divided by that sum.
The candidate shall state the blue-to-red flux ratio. 2.02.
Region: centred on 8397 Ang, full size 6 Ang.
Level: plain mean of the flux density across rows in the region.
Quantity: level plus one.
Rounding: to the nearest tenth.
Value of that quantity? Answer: 11.0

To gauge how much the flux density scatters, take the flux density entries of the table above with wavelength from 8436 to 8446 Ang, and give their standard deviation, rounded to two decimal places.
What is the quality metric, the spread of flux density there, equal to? 0.02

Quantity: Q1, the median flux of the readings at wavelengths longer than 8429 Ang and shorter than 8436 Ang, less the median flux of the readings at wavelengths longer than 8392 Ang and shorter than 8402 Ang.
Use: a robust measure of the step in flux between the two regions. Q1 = -0.31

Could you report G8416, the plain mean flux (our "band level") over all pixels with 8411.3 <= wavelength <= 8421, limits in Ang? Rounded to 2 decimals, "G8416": 10.12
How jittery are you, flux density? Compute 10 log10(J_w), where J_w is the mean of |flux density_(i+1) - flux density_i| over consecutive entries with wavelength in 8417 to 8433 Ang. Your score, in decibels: -10.3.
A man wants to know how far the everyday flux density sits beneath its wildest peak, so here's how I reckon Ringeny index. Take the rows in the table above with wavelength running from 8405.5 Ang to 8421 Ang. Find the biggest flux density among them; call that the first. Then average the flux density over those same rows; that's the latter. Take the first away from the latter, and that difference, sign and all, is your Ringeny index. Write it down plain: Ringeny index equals -0.21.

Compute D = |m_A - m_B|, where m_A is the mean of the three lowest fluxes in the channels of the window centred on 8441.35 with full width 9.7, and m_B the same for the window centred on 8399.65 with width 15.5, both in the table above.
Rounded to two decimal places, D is 0.37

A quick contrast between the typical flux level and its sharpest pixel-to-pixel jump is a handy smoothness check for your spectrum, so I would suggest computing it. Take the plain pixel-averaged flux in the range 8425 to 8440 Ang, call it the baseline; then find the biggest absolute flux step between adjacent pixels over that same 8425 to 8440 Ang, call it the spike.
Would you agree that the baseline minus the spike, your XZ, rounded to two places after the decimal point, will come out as 9.61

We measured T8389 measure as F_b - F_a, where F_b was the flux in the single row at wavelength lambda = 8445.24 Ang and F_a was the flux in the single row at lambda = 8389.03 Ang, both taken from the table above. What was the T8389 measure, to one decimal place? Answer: 0.3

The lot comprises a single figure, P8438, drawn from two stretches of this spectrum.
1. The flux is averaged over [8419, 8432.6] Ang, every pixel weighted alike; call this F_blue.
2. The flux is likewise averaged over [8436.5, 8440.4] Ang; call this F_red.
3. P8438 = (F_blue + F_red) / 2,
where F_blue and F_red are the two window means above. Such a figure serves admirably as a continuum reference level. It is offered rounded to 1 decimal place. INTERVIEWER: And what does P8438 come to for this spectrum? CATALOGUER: 9.8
